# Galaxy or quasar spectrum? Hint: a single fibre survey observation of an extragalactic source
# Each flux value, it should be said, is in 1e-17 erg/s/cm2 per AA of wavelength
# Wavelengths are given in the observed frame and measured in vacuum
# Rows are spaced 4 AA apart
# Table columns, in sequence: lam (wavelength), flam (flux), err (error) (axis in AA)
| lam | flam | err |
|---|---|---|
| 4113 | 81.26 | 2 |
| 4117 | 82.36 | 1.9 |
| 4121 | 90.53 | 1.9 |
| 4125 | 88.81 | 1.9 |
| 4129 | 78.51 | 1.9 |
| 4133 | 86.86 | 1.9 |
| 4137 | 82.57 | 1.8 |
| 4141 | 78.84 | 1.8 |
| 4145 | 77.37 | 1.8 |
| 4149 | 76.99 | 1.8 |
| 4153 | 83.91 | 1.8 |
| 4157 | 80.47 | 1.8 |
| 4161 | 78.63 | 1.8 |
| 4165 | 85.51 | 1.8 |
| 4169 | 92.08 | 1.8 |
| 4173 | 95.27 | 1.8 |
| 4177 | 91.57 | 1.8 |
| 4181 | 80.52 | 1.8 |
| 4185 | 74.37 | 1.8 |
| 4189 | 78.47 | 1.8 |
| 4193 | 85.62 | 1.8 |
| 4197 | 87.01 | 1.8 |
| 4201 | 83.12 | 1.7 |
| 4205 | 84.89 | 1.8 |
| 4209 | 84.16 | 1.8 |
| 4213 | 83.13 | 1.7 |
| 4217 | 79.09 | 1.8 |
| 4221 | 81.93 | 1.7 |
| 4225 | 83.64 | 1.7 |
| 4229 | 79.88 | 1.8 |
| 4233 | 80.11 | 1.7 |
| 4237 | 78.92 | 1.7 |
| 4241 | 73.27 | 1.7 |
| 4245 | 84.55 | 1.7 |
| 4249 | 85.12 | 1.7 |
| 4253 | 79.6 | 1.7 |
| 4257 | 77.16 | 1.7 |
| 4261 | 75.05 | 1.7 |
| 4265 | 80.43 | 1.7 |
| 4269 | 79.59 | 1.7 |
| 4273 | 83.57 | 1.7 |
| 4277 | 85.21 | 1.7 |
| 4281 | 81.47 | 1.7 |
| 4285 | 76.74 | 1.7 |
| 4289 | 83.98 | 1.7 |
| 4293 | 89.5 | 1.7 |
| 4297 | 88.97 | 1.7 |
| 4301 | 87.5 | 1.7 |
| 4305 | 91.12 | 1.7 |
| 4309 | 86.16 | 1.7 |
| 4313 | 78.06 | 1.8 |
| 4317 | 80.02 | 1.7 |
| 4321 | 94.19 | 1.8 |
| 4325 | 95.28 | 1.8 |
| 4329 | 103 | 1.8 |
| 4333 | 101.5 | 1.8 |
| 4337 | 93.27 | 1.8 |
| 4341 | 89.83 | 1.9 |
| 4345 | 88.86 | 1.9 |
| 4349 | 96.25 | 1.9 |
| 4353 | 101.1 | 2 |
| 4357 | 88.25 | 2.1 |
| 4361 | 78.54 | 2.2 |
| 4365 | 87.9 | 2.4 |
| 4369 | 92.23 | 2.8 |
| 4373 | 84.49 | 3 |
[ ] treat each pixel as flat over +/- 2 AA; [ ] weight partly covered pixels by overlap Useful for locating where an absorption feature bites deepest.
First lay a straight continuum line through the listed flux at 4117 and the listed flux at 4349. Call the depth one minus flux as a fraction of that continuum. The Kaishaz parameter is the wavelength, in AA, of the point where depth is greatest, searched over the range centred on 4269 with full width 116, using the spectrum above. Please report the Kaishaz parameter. 4241 AA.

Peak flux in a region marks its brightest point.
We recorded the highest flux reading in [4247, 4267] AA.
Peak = 85.12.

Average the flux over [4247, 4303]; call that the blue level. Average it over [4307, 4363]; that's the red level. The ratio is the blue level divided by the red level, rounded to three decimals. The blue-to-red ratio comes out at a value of 0.906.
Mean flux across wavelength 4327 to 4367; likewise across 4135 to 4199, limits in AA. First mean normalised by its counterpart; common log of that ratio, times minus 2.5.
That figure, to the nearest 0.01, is -0.12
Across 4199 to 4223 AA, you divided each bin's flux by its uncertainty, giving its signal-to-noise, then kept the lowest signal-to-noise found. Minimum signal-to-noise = 43.9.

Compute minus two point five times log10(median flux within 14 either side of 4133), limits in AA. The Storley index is -4.79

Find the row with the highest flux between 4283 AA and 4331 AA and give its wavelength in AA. 4329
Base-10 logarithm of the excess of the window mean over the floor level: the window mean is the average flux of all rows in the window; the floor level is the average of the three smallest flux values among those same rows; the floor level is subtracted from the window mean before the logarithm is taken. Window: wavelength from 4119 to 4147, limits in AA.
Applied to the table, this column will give 0.7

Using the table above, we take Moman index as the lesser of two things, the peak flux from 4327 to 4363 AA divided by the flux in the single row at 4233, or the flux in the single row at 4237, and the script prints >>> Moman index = 1.29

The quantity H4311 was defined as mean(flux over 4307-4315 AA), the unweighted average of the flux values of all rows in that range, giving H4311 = 82.1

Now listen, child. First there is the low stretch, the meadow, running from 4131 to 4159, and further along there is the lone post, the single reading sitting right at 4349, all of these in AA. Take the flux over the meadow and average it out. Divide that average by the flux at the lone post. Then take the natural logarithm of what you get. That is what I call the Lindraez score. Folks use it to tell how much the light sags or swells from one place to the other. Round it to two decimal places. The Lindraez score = -0.17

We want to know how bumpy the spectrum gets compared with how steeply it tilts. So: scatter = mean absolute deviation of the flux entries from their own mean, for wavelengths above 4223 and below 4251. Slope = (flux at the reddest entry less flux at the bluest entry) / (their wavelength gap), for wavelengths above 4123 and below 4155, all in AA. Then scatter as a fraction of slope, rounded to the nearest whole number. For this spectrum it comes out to -18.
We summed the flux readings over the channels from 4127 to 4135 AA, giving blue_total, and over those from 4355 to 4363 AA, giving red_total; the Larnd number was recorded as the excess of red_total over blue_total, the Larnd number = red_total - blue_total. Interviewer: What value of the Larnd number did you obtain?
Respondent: 1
